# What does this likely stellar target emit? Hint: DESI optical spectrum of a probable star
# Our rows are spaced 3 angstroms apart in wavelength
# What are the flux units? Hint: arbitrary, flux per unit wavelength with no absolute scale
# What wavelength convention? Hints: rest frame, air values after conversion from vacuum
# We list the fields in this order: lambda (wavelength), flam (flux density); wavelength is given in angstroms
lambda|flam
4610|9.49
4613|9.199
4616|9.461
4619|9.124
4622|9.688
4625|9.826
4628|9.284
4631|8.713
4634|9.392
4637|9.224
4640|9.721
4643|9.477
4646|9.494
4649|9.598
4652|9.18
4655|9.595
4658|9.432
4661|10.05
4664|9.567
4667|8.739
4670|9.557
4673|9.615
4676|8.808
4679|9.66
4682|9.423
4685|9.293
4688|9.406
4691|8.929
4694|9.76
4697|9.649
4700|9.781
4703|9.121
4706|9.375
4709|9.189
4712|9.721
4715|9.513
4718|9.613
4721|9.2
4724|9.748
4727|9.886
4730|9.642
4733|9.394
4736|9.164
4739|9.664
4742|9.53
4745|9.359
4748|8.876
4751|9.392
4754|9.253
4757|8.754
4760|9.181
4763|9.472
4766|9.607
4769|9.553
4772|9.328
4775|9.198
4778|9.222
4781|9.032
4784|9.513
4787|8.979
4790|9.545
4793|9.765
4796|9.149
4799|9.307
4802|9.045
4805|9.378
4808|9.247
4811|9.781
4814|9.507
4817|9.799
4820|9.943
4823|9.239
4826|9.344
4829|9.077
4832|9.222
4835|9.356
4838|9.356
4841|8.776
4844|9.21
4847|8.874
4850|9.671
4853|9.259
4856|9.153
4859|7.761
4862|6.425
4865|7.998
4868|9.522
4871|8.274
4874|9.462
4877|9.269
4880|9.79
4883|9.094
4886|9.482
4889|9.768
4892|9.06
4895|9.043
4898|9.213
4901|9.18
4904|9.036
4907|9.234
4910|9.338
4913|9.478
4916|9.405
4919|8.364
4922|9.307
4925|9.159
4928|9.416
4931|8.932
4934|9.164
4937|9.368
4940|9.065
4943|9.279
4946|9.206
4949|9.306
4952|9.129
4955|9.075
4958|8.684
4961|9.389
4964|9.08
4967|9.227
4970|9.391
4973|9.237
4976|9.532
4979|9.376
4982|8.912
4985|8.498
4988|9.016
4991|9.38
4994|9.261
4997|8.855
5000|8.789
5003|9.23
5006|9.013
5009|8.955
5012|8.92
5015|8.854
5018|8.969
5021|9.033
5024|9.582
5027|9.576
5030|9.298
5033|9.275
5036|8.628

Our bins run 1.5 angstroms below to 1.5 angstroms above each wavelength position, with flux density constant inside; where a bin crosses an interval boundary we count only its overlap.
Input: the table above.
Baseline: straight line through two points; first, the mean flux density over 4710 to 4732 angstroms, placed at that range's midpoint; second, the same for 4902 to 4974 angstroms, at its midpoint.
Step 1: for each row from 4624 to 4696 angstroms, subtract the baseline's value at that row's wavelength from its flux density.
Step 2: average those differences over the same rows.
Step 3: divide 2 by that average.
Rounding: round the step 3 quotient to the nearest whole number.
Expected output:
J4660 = -6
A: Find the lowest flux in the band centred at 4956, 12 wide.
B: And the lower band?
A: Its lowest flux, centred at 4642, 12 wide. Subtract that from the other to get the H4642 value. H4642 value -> -0.54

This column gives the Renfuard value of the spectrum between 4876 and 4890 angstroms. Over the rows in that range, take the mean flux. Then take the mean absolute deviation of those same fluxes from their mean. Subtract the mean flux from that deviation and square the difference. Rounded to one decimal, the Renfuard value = 85.4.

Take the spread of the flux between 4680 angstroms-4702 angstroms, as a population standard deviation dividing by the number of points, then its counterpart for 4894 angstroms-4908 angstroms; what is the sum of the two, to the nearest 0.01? 0.36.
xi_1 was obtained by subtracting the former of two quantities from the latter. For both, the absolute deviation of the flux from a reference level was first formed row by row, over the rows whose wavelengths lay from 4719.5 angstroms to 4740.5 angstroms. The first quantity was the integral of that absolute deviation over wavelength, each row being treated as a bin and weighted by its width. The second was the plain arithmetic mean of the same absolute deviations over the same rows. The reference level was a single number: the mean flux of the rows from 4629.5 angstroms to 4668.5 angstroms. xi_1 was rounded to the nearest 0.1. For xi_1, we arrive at -5.1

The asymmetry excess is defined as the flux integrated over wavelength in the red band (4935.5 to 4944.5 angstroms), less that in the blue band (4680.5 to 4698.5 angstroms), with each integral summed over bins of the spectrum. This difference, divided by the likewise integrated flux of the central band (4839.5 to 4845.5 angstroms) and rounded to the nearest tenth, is -1.6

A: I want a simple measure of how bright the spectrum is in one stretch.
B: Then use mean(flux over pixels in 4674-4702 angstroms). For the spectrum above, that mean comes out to 9.41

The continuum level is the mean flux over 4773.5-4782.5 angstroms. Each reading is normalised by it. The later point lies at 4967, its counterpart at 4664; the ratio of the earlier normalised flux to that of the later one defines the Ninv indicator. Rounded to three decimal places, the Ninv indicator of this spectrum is 1.037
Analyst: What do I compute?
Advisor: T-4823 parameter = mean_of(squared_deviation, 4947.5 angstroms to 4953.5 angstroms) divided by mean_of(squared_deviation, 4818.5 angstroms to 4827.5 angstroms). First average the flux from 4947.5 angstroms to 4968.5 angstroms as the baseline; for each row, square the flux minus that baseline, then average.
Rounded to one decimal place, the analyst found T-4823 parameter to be 0.1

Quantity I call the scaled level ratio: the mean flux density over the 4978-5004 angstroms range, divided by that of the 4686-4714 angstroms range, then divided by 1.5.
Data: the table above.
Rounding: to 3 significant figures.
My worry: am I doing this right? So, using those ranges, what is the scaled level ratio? 0.638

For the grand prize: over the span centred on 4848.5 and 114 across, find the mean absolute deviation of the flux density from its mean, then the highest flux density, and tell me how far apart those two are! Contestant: 9.55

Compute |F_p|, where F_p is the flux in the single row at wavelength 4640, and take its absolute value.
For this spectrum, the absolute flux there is 9.7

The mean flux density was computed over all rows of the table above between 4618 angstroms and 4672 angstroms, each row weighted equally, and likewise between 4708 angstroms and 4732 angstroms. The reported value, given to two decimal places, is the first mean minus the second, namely -0.14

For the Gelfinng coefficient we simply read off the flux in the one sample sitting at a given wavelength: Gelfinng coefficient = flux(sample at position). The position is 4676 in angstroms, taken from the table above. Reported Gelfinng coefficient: 8.808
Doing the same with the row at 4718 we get 9.613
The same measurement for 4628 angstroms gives 9.284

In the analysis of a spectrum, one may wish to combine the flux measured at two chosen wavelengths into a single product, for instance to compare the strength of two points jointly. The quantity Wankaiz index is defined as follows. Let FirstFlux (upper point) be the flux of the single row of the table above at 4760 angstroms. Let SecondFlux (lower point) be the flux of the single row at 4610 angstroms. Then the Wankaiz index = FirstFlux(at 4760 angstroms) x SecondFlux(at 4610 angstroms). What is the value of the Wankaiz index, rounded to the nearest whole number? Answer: 87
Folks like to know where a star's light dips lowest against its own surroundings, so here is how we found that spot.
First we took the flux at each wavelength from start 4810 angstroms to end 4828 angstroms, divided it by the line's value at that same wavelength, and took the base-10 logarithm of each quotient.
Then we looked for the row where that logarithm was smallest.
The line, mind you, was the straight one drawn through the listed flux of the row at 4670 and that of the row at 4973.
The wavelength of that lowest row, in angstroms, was 4823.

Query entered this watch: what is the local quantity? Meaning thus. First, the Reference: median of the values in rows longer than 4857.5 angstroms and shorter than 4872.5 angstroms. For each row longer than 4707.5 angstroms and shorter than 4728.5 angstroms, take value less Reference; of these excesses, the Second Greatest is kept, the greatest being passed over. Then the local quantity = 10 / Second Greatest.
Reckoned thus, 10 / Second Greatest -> 5.7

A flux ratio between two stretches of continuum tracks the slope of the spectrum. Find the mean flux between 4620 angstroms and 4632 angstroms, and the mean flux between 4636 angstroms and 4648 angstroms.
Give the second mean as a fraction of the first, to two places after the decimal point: 1.01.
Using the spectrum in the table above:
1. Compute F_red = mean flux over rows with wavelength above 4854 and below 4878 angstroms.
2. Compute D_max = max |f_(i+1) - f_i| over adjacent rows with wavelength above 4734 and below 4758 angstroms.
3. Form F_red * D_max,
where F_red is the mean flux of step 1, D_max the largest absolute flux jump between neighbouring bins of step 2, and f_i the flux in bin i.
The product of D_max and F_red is 4.4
